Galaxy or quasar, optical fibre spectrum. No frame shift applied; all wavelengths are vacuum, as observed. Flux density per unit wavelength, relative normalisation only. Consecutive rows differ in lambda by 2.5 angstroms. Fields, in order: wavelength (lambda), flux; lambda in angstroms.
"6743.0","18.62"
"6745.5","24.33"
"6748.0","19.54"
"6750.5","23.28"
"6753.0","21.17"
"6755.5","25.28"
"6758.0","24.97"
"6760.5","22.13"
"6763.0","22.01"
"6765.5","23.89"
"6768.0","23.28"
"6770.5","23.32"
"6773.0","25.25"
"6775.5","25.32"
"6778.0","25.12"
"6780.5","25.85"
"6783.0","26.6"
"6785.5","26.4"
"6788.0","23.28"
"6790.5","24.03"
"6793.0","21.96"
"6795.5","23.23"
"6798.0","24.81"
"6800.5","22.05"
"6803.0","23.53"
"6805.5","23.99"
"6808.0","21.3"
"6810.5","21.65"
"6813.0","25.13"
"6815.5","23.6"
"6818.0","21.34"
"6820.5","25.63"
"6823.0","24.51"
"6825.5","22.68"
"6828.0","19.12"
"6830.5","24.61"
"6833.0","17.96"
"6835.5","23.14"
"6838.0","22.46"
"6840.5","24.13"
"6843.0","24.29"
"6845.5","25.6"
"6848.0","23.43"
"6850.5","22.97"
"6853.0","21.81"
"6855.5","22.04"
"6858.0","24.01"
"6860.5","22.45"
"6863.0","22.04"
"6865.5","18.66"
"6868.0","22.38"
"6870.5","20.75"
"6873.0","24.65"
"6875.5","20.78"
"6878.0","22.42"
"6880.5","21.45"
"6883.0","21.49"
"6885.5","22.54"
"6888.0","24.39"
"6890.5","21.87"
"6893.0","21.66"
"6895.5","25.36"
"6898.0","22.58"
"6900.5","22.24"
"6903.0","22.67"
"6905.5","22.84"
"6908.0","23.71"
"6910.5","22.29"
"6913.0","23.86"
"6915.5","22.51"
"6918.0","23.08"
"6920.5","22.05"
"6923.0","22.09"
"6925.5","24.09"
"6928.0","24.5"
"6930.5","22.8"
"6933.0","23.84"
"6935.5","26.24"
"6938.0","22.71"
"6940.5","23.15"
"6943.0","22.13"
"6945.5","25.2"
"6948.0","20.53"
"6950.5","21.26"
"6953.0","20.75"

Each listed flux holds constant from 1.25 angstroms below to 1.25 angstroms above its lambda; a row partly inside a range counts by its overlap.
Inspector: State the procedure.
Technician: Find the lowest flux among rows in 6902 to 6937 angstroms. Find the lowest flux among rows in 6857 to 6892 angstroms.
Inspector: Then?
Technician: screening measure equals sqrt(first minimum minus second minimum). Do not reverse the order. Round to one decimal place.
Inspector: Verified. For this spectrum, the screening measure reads 1.8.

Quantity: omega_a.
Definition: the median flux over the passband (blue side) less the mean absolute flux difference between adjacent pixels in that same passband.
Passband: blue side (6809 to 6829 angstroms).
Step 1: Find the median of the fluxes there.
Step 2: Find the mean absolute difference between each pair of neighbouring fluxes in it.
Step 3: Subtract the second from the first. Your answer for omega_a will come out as 20.6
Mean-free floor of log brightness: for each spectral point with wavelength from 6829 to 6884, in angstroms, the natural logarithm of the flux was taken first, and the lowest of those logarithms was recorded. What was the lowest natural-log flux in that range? 2.89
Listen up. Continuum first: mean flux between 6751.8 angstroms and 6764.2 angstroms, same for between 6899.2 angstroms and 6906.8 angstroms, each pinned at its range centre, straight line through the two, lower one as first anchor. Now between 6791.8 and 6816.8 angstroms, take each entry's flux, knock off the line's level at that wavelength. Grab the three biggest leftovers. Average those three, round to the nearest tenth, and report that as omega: 1.7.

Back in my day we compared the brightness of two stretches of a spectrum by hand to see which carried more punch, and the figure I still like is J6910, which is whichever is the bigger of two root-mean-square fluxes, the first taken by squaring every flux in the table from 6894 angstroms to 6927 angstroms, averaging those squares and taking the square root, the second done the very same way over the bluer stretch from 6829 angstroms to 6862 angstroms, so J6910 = 23.1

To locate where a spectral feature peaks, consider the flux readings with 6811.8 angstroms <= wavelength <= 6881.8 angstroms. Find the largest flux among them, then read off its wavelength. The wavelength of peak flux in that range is 6820.5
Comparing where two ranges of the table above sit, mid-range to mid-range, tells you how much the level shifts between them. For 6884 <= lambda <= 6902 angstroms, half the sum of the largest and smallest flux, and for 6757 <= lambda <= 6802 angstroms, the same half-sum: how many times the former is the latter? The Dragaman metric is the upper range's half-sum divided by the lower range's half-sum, 0.97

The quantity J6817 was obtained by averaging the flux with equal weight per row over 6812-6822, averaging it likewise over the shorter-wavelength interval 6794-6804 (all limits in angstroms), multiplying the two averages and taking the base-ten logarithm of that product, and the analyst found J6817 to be 2.75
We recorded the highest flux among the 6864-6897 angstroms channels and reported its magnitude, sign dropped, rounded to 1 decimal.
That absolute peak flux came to 25.4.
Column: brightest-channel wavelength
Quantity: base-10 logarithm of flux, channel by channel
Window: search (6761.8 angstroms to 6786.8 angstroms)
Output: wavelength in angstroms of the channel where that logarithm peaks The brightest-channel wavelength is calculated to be 6783.0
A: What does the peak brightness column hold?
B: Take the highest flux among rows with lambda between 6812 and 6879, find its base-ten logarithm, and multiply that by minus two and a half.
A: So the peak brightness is -3.52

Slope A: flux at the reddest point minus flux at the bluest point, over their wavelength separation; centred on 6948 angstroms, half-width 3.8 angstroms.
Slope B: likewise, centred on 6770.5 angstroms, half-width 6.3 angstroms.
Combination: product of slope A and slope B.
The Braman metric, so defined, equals -0.113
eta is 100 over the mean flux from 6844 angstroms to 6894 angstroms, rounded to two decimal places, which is 4.47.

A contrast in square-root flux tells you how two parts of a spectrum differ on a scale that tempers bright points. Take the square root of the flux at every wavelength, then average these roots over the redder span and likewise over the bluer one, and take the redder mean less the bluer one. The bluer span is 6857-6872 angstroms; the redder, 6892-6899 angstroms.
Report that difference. 0.16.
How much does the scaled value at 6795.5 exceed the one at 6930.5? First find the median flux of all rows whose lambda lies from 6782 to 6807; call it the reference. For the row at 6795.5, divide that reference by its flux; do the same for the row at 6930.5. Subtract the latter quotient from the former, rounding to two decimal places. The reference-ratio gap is -0.02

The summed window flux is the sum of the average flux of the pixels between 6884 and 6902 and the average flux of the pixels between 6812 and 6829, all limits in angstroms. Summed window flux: 46.1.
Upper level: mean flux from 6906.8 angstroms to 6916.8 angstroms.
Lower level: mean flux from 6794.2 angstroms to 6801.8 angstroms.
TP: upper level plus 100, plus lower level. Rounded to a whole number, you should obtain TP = 146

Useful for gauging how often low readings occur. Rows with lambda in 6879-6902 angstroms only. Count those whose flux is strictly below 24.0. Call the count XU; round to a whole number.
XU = 7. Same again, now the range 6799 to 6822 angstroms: 7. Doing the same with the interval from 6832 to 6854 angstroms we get 6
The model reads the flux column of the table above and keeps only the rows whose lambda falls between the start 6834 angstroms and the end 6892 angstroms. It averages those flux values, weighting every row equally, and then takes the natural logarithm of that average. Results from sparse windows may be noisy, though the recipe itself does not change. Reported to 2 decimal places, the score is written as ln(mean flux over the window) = 3.12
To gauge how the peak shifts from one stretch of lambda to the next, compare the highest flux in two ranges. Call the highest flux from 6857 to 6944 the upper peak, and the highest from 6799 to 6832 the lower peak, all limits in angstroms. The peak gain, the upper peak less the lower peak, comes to 0.6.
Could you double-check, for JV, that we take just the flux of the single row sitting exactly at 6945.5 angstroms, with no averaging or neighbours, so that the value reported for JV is 25.2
